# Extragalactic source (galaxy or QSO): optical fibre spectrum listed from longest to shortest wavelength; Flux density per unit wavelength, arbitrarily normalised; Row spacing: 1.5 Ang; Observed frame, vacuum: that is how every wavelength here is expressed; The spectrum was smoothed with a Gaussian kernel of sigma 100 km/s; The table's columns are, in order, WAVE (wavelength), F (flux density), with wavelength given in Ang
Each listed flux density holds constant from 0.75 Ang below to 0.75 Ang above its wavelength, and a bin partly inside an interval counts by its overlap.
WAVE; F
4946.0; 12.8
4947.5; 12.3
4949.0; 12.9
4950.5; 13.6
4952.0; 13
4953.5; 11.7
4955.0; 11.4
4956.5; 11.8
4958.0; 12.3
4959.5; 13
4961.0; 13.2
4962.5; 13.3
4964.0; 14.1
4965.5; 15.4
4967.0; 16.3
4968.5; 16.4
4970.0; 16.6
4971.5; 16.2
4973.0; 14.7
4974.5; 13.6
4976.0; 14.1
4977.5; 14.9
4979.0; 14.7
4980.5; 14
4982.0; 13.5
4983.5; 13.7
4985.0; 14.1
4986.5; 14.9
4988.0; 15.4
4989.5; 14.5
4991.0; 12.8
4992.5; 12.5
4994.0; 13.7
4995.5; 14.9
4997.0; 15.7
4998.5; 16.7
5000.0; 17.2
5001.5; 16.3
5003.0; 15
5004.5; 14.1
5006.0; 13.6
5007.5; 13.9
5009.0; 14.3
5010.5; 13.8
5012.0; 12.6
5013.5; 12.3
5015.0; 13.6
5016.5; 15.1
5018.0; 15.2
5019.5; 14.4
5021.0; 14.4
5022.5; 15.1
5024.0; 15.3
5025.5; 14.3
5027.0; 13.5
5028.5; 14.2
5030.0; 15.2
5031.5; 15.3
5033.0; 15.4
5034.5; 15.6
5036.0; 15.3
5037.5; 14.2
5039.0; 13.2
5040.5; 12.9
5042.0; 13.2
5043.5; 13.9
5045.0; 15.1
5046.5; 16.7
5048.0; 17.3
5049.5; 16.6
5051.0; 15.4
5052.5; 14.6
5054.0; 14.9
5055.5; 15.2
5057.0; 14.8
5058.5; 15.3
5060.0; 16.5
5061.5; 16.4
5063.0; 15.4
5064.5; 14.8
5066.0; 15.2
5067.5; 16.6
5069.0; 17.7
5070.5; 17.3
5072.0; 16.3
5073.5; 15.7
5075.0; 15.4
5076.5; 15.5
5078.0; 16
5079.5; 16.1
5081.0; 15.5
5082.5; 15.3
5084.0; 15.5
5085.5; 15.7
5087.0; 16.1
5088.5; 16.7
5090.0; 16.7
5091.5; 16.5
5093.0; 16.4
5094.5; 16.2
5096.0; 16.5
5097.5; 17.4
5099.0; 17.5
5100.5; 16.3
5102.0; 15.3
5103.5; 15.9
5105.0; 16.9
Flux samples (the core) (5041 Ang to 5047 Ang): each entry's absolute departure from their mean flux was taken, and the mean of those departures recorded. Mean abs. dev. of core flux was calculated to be 1.2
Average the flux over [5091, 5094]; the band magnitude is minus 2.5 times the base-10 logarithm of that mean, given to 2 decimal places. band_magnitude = -3.04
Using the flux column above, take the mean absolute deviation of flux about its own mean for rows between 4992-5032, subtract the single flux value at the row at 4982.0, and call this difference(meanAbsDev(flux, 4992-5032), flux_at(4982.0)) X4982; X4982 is -12.6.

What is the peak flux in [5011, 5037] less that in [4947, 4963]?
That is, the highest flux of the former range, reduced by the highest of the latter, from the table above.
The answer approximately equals 2.0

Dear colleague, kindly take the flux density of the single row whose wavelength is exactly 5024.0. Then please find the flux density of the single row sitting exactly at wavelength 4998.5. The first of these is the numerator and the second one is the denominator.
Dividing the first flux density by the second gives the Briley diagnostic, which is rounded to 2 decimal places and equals 0.92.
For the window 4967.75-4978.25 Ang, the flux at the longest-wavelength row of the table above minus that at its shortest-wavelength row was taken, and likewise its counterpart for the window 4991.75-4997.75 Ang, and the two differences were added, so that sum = 1.7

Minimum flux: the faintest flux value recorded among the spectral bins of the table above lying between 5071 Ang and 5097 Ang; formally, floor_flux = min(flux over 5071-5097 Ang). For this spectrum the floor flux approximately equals 15.3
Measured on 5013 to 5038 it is 12.3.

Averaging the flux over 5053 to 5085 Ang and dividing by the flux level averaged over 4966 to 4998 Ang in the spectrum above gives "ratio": 1.08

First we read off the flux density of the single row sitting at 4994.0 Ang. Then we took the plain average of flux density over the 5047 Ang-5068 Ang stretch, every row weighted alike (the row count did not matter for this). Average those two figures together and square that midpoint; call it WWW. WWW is 215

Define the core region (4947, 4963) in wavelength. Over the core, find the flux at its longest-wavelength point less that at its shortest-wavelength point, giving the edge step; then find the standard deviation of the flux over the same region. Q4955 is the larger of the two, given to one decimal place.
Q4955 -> 1.0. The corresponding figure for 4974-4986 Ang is 0.5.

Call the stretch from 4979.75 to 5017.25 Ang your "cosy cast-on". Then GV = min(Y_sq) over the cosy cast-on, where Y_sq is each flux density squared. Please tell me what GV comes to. 151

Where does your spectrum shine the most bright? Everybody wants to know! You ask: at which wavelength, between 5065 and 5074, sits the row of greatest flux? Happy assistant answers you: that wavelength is 5069.0 Ang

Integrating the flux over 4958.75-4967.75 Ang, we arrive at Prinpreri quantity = 128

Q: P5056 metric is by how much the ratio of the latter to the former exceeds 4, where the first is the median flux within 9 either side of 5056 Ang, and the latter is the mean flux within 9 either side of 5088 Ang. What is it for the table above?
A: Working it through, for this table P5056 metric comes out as -2.95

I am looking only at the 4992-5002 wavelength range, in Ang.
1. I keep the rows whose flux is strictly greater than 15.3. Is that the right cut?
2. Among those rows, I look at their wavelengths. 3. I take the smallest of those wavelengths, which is 4997.0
